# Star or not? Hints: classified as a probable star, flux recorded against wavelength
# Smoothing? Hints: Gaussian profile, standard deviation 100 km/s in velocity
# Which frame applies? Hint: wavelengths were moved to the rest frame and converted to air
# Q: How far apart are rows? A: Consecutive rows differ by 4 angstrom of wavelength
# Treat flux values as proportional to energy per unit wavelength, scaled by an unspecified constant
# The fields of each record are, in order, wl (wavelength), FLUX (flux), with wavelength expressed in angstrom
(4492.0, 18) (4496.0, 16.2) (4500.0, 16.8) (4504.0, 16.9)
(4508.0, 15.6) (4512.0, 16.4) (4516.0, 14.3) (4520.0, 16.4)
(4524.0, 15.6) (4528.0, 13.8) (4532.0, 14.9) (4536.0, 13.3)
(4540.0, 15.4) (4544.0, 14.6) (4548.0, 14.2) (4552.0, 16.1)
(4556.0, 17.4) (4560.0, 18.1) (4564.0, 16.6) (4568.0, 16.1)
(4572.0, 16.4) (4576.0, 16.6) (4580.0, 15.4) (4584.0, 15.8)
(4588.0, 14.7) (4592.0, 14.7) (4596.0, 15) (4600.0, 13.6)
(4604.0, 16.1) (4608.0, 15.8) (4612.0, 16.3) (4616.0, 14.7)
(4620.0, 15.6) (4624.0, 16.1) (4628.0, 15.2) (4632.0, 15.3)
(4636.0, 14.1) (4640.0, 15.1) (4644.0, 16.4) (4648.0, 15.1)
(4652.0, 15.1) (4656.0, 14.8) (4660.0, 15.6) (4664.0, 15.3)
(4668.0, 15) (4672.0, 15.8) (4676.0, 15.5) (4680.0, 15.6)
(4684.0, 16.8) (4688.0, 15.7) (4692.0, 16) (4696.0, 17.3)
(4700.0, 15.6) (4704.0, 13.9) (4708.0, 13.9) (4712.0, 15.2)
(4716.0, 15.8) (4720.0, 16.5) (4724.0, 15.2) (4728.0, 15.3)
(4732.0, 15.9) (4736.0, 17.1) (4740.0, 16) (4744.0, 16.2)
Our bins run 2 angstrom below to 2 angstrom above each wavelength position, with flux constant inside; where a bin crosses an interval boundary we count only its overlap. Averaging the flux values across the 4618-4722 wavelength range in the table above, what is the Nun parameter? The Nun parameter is 15.5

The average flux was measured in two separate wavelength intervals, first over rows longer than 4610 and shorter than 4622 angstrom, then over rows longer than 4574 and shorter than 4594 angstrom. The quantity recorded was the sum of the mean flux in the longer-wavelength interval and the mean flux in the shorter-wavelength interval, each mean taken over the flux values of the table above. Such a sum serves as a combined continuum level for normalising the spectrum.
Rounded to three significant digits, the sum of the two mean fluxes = 31.0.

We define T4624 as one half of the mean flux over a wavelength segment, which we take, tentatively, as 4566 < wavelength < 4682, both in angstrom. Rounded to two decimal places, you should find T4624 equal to 7.70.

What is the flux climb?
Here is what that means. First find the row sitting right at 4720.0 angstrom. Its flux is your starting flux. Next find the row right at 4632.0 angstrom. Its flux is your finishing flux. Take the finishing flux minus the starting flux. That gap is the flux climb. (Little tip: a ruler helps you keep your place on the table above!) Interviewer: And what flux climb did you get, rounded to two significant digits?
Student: -1.2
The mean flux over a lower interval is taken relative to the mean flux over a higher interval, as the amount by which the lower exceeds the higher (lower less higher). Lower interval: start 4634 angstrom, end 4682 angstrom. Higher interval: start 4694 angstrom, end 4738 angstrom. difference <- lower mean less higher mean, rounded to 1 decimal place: -0.3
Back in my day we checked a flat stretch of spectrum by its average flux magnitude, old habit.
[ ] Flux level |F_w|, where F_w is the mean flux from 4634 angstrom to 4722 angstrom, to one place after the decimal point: 15.5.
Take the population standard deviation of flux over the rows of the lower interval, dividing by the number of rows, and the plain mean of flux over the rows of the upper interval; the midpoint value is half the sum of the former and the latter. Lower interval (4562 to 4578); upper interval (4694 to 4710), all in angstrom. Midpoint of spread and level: 7.7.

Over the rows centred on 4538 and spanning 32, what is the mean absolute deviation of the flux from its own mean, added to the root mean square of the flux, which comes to 15.5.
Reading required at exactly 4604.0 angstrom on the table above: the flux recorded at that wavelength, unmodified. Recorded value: 16.1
